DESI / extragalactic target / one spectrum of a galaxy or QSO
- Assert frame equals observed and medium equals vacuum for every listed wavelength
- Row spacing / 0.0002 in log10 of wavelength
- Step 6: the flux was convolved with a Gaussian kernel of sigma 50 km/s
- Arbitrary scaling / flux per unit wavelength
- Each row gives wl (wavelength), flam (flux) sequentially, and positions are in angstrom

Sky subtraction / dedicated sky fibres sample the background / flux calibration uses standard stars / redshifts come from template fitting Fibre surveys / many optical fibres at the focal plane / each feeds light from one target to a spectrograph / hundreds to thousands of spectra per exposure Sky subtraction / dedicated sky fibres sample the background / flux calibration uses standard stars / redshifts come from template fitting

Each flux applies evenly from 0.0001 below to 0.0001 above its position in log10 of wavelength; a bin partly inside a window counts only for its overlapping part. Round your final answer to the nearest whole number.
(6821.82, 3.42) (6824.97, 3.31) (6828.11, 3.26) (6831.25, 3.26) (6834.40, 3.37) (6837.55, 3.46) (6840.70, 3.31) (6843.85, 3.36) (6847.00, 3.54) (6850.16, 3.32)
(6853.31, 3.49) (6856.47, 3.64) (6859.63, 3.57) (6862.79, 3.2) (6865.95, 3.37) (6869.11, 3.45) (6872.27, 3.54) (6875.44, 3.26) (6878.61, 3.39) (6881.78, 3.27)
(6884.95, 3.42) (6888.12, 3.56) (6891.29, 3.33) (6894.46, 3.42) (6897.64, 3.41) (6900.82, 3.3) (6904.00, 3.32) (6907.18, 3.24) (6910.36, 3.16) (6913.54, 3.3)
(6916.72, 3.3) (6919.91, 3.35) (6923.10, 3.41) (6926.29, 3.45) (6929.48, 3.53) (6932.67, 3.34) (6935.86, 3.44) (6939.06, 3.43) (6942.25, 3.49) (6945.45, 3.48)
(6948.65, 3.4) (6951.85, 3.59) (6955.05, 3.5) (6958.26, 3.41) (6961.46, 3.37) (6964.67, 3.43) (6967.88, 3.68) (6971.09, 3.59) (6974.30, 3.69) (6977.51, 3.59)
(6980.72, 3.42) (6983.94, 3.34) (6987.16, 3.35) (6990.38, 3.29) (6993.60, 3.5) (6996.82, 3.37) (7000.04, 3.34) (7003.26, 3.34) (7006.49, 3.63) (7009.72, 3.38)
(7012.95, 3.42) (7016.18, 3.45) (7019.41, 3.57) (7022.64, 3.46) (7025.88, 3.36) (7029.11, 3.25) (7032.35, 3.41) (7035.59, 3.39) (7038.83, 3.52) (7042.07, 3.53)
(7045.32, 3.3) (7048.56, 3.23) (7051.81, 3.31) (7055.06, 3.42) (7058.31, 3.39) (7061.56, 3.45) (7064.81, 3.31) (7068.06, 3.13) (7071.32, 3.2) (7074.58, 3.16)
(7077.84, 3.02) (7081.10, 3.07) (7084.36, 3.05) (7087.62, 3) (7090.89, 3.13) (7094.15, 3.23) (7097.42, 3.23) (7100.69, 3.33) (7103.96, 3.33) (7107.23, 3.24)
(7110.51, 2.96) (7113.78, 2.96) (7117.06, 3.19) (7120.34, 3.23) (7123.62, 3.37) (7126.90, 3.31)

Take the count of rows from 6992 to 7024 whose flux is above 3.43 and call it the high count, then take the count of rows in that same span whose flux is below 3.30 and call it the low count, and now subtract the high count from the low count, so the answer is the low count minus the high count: -5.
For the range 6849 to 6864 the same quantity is -2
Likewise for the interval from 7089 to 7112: 5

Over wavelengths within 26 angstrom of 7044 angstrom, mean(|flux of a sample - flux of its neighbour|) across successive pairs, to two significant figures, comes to 0.10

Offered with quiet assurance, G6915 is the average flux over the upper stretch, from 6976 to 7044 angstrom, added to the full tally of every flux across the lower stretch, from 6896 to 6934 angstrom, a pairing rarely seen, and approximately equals 44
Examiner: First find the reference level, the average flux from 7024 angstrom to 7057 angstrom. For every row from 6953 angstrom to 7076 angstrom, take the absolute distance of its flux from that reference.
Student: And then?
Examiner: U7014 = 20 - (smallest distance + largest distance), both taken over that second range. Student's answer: 19.7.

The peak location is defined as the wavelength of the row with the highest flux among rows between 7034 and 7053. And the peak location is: 7042.07 angstrom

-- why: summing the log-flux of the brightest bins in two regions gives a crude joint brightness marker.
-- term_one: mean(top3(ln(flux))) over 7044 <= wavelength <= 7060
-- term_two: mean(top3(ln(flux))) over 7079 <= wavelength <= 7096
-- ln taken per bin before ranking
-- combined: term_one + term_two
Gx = 2.36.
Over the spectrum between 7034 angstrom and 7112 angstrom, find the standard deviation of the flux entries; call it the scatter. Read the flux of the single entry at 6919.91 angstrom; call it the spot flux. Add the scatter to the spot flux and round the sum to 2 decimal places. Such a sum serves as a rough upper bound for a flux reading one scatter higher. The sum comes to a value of 3.51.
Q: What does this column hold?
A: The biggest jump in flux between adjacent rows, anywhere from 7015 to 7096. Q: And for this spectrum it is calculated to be 0.23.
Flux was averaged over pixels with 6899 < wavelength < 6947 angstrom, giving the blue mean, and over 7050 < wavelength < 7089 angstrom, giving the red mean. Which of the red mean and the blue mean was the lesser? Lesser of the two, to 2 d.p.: 3.21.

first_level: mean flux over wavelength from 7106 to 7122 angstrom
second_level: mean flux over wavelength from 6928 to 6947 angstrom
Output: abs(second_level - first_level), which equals 0.34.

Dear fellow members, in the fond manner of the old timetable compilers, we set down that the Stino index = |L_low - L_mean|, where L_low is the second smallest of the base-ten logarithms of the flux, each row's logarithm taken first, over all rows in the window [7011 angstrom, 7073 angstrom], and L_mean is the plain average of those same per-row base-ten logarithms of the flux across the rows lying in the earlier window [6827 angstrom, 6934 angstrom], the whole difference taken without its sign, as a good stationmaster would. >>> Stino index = 0.02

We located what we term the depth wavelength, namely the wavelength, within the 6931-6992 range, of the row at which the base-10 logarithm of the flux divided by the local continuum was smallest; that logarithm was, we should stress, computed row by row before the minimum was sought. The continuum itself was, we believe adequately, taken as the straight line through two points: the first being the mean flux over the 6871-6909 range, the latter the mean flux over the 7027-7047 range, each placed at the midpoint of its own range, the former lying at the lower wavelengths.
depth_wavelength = 6990.38 angstrom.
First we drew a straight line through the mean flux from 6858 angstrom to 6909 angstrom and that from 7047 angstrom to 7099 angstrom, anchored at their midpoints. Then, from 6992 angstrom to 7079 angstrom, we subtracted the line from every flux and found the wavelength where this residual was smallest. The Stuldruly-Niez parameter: 7077.84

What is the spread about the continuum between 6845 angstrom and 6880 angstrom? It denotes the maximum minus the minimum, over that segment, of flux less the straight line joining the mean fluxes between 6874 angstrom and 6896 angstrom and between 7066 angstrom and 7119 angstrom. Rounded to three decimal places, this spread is 0.433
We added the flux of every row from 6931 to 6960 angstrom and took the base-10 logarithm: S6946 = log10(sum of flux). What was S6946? 1.49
